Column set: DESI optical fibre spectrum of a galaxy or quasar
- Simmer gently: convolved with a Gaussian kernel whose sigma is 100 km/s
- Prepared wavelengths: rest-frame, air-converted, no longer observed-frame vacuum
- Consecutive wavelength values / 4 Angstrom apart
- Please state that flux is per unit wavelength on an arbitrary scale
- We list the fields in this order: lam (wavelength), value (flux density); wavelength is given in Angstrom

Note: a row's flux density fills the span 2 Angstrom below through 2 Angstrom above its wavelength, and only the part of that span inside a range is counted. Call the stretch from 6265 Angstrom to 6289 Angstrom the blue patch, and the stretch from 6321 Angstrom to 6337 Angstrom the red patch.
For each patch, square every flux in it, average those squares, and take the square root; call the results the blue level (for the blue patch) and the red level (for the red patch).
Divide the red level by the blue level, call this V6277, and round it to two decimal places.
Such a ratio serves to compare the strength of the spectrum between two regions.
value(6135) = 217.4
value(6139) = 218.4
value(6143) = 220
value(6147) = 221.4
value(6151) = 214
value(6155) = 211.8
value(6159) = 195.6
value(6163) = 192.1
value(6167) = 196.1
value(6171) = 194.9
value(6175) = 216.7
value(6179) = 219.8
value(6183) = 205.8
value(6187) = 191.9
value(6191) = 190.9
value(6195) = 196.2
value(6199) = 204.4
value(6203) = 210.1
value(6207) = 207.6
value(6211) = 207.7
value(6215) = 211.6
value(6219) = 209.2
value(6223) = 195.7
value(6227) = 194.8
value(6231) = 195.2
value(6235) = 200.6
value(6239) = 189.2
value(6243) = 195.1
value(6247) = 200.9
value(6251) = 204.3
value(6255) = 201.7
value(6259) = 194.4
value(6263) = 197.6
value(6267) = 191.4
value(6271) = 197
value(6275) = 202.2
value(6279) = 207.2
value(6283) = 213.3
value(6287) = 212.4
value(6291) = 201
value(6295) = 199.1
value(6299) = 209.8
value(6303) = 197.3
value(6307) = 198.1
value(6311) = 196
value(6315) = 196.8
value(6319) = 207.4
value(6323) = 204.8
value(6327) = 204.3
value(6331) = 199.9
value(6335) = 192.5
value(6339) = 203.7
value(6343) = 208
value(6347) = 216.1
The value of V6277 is 0.98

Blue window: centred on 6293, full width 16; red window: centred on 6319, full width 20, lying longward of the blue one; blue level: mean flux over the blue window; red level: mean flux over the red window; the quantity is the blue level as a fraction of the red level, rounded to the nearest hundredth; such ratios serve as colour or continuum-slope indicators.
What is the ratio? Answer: 1.02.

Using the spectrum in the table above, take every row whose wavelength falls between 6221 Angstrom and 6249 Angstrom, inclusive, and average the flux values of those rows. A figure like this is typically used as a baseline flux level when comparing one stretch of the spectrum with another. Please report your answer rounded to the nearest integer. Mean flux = 196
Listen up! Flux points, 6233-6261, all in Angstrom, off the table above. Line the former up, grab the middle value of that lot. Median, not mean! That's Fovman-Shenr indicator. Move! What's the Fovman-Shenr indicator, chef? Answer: 200.6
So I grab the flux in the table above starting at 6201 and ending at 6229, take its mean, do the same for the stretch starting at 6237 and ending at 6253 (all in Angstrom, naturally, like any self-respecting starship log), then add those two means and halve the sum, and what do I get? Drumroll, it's 201.3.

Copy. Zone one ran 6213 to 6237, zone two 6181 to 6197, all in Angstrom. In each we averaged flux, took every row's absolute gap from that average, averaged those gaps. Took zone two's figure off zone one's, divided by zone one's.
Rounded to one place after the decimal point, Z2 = 0.2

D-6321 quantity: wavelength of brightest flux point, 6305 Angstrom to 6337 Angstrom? 6319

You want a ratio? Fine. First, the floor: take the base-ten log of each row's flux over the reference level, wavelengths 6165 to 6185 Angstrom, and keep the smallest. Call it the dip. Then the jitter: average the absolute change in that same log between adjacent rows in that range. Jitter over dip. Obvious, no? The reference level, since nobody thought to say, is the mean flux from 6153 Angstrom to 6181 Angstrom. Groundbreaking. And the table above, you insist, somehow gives -1.07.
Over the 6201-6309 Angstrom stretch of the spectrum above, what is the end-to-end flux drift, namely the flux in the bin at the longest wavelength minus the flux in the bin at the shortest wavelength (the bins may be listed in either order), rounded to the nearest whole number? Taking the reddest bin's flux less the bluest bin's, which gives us -12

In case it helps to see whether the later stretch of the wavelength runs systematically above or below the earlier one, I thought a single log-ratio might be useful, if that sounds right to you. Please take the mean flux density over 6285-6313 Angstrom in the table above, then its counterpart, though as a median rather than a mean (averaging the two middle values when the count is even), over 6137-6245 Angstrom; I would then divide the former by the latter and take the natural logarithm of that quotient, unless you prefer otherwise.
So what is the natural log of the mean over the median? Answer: -0.01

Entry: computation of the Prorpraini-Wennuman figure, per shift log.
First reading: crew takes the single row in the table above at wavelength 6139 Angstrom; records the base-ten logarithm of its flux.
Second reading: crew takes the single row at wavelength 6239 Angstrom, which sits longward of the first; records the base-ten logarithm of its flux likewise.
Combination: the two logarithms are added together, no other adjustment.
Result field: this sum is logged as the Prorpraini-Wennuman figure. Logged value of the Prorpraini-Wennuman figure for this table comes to 4.62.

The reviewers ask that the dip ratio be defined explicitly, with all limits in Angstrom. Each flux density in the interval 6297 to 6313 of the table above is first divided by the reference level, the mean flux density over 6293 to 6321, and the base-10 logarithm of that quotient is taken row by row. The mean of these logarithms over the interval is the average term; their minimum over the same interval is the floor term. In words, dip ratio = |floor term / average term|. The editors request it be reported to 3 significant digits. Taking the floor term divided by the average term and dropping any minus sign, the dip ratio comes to 11.2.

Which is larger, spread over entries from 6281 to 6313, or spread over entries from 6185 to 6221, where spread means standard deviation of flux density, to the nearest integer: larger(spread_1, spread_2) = 8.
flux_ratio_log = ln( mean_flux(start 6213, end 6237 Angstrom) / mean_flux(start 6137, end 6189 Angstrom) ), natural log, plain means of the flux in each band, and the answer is -0.031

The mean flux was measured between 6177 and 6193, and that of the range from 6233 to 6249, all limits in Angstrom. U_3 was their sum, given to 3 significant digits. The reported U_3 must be 399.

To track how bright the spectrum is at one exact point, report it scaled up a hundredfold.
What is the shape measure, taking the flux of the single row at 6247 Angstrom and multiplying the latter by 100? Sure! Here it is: 20090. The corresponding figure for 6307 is 19810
